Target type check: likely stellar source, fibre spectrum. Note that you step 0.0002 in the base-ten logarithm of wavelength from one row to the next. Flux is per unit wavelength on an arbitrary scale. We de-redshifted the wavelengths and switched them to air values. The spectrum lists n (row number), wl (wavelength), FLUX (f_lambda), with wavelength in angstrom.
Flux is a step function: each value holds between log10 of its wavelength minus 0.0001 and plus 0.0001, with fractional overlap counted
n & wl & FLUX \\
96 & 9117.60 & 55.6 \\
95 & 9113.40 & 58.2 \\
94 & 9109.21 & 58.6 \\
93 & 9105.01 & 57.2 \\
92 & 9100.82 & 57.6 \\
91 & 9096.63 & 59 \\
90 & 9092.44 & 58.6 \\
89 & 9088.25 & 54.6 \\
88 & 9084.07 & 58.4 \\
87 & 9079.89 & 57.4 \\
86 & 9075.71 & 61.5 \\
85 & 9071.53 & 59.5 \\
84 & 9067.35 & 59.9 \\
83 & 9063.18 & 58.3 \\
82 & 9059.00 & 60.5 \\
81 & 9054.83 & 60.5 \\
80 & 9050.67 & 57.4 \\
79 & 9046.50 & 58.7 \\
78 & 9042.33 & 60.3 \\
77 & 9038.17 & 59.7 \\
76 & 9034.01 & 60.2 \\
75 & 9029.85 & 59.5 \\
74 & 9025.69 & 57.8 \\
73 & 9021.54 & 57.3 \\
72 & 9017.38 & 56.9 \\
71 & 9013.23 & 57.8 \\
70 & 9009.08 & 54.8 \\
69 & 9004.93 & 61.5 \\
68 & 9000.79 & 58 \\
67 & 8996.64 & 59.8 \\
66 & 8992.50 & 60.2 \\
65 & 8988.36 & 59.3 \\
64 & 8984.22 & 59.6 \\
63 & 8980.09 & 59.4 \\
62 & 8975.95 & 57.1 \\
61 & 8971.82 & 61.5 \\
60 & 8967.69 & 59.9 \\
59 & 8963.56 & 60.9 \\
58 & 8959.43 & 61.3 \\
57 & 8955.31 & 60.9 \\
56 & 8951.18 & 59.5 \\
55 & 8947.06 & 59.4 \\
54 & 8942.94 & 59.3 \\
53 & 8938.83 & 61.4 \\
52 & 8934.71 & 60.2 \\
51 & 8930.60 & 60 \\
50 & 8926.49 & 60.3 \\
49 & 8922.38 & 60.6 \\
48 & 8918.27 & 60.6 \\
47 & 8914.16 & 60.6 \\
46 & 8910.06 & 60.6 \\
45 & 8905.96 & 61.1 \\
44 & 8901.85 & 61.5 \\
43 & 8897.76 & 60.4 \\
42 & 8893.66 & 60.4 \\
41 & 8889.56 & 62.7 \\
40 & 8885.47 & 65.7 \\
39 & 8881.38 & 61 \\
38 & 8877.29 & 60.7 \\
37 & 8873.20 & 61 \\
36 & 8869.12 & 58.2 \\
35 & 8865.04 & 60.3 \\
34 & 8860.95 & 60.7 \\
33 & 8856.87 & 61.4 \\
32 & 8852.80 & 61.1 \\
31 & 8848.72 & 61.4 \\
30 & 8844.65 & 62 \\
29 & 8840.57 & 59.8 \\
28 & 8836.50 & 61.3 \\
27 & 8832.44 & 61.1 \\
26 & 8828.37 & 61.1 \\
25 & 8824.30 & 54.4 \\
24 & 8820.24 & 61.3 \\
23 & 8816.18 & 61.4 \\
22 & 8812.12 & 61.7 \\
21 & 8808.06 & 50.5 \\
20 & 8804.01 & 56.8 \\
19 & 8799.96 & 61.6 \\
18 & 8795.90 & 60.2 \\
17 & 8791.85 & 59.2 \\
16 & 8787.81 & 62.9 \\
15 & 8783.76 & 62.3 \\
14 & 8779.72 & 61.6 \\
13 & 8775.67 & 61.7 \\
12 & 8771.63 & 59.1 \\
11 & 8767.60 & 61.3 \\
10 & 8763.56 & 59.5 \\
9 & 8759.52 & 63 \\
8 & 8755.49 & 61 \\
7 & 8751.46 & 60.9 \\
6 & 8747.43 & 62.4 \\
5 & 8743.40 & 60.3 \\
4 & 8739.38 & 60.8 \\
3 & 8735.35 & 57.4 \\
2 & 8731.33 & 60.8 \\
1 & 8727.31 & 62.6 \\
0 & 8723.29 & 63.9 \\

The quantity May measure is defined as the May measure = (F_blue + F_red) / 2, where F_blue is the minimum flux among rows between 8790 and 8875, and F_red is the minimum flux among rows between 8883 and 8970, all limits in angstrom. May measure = 54.9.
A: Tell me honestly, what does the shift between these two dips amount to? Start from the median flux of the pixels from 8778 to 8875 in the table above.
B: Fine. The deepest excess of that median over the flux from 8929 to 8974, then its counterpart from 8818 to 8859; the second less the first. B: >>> 5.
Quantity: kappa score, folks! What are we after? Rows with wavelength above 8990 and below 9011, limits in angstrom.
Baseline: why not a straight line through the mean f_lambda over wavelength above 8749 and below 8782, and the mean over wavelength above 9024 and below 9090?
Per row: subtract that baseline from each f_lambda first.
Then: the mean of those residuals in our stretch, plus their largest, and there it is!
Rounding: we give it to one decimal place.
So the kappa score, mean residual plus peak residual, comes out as 1.6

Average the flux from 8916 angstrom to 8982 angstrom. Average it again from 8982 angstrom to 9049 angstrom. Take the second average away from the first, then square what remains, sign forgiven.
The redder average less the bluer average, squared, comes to 1.7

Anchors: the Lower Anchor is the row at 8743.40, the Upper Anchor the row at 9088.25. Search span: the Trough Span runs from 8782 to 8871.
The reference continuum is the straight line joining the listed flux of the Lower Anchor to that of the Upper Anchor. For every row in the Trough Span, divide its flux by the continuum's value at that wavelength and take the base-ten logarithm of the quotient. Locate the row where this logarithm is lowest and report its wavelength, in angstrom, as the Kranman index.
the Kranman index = 8808.06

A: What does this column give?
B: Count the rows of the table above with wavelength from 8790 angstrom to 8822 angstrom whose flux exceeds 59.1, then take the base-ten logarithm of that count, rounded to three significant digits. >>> 0.778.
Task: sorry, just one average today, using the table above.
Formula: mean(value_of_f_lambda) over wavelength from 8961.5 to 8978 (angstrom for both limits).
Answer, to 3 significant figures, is 59.9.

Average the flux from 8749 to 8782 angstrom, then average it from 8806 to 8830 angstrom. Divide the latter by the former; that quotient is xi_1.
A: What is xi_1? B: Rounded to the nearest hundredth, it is 0.96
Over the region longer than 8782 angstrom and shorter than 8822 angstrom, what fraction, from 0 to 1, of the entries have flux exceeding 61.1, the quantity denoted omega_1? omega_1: 0.6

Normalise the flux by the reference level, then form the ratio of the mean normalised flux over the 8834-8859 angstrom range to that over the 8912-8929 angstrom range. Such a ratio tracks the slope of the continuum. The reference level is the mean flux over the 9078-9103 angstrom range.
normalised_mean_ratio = 1.01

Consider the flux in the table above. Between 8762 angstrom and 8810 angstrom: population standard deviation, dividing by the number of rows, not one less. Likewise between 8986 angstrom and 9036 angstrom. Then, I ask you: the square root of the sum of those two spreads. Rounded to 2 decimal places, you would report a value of 2.23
